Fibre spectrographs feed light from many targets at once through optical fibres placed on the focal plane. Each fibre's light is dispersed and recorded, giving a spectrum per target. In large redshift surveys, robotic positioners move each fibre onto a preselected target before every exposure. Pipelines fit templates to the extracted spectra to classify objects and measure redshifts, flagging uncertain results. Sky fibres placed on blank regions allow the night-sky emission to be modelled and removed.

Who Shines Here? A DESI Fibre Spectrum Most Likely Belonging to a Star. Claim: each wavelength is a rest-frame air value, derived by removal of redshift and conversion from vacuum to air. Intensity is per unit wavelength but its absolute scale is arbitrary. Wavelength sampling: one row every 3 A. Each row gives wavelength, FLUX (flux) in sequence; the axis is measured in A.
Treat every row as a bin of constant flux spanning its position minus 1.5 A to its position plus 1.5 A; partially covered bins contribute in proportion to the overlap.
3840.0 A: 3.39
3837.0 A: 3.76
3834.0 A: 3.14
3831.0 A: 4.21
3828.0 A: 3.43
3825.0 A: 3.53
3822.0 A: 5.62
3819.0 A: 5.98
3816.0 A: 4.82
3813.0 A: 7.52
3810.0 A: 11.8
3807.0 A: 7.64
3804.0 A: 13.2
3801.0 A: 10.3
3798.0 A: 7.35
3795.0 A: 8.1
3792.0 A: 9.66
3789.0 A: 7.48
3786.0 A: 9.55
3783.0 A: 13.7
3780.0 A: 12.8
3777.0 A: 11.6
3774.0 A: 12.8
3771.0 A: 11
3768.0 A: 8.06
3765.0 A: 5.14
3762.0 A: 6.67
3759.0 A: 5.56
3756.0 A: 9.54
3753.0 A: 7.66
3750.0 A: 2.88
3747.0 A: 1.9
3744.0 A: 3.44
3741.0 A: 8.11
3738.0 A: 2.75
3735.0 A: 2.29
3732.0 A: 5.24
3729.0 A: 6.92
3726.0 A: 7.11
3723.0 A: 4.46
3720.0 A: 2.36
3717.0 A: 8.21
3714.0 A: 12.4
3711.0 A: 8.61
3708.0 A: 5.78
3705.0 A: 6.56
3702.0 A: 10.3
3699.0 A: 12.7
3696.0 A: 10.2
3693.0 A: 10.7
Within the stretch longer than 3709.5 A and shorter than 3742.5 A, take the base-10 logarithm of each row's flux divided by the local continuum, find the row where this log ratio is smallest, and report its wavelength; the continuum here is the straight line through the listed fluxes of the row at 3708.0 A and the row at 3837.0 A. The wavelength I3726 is 3720.0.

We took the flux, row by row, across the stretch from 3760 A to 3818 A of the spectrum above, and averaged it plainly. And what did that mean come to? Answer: 9.4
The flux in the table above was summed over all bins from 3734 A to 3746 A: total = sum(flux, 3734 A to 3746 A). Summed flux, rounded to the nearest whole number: 17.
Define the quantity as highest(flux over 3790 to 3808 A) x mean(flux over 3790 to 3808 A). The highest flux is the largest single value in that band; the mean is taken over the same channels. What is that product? 124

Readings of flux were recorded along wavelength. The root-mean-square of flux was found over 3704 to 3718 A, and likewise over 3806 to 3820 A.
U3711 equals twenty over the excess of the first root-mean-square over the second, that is 28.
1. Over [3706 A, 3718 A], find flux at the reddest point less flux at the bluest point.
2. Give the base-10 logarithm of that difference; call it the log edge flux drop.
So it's 0.39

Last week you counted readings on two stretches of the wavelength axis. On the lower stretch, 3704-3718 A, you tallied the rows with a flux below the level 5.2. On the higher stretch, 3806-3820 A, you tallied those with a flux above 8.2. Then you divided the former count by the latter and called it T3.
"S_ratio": 0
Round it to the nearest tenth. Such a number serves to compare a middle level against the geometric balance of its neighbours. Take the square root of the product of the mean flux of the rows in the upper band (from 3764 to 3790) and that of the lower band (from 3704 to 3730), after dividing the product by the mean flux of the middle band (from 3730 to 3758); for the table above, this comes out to 3.8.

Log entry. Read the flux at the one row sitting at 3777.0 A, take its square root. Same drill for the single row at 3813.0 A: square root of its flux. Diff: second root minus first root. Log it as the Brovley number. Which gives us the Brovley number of -0.7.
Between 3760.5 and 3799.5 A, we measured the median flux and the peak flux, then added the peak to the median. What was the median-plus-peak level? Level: 23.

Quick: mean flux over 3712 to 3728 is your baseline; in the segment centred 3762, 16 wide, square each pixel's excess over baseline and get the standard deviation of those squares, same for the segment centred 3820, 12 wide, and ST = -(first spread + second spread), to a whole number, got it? -7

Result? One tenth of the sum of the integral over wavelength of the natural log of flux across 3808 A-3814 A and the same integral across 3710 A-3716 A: 2.75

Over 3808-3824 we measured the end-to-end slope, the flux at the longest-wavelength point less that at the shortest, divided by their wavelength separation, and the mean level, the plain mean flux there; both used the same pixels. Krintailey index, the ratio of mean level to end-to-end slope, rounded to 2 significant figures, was -14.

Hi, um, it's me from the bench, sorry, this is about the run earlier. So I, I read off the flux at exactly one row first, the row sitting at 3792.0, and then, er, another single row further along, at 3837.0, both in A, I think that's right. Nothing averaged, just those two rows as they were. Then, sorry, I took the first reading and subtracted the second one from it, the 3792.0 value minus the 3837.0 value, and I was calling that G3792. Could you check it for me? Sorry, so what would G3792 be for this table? 6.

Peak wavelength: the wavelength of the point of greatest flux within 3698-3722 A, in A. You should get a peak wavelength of 3699.0 A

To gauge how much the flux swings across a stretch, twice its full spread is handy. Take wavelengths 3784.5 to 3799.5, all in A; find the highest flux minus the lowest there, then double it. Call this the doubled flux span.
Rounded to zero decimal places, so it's 5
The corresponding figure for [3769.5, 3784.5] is 5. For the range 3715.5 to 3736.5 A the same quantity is 12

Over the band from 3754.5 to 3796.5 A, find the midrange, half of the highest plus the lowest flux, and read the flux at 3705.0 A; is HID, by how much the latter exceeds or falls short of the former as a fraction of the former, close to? -0.30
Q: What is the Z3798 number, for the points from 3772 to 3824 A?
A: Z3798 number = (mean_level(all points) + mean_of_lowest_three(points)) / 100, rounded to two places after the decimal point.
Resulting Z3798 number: 0.15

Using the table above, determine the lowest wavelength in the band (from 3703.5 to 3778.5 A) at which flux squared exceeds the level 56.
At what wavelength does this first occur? 3711.0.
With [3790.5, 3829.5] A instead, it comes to 3792.0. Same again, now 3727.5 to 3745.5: 3741.0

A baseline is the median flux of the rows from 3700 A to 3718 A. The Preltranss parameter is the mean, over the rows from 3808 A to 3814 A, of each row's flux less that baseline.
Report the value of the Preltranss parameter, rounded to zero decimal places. 1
